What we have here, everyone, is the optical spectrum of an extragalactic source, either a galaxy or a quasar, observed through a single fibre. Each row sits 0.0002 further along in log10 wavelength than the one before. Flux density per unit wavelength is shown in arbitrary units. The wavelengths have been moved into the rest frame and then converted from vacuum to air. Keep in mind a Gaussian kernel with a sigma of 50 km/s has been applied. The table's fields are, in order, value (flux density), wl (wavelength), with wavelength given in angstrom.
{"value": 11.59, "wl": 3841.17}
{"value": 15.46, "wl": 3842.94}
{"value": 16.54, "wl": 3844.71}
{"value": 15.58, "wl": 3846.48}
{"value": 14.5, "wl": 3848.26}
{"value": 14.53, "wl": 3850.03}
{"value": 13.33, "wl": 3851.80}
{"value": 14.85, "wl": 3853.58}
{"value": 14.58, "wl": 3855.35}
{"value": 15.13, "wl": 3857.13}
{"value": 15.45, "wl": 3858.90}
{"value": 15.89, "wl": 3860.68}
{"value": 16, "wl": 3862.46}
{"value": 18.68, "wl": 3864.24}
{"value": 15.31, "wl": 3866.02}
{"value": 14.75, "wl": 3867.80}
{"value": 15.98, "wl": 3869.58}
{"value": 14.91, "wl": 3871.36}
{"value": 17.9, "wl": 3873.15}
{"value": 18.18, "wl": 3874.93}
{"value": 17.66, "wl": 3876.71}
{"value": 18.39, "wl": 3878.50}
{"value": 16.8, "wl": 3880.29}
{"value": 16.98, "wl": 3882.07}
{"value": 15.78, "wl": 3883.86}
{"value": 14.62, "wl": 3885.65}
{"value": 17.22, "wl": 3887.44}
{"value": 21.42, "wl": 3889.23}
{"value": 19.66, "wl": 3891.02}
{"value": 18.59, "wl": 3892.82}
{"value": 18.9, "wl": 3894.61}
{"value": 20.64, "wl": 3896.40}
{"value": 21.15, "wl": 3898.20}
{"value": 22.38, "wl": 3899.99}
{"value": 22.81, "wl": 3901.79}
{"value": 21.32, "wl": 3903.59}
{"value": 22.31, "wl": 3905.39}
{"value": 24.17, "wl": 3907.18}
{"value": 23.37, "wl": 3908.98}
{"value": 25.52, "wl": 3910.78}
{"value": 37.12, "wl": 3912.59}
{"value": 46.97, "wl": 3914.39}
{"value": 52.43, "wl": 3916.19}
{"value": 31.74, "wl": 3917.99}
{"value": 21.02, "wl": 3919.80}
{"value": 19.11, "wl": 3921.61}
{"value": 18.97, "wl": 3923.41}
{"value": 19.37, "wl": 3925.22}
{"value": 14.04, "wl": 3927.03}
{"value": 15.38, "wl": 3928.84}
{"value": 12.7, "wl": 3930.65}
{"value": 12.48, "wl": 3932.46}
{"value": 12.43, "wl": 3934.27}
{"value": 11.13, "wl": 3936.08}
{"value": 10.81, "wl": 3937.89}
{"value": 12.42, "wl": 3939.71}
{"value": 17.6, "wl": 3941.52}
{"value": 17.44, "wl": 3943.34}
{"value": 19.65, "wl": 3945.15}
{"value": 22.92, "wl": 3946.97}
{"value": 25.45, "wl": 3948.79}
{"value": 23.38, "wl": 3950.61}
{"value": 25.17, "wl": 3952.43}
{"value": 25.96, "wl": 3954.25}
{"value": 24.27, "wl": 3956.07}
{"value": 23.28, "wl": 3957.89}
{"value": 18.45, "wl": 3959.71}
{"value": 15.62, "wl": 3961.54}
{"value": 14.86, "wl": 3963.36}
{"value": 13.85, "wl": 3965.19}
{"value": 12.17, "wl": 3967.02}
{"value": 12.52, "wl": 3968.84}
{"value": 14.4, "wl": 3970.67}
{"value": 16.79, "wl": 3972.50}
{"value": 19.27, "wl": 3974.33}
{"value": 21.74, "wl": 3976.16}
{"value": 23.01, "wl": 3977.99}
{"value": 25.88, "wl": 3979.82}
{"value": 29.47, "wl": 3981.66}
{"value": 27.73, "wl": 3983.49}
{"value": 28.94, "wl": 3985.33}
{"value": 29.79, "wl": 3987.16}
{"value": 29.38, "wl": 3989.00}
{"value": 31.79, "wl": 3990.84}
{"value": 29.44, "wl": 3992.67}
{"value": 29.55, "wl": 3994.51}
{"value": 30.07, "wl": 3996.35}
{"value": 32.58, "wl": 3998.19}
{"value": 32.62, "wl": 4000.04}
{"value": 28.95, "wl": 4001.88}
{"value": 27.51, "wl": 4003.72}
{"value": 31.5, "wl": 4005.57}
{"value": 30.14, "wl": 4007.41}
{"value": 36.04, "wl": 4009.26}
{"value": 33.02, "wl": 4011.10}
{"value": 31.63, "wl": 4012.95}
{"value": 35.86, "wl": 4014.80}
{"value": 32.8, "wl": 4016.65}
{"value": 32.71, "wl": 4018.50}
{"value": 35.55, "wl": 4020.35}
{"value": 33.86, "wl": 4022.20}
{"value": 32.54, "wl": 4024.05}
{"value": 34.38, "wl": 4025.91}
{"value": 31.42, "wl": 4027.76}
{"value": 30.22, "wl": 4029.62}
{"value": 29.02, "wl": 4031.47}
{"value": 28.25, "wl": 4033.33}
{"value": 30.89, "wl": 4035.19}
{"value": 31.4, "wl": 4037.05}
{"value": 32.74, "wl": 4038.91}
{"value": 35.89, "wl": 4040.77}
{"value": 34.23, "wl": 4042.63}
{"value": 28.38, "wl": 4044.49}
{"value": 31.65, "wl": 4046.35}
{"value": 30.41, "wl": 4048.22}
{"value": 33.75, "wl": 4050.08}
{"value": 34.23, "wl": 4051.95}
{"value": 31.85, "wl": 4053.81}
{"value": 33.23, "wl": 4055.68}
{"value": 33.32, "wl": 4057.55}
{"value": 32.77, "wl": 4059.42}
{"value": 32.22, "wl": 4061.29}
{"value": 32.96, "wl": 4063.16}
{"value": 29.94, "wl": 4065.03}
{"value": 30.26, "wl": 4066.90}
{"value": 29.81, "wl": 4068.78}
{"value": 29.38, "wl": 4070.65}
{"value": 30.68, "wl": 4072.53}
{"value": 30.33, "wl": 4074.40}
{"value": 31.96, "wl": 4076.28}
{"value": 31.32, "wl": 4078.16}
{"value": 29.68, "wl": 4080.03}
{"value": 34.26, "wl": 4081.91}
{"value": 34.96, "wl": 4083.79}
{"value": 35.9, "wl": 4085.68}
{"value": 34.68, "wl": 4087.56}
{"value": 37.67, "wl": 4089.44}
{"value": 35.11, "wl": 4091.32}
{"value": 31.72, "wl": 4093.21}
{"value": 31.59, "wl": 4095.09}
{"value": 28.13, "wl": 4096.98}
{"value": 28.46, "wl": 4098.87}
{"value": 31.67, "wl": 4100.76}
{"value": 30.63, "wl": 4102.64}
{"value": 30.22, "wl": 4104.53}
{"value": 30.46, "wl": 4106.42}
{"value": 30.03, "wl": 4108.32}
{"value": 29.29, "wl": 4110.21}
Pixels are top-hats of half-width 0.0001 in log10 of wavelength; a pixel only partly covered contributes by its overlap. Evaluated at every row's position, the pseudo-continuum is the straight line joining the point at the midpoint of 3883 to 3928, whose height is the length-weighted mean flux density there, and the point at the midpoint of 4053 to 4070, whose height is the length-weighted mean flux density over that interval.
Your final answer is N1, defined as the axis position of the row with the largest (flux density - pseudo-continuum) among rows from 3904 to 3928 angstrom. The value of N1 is 3916.19 angstrom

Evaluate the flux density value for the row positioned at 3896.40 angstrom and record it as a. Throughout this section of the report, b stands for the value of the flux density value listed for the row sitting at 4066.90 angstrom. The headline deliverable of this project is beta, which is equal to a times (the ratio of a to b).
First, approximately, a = 20.64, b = 30.26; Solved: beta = 14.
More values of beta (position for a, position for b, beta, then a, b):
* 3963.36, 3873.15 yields 12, 14.86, 17.9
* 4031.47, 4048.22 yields 28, 29.02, 30.41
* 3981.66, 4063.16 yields 26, 29.47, 32.96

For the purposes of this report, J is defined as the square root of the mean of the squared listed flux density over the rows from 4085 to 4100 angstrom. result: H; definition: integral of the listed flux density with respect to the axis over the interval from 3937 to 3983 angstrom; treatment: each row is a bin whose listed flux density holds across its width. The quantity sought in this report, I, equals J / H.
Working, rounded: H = 899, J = 33.1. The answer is 0.037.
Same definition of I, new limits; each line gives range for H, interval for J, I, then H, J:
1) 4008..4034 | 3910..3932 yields 0.034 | 850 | 29.1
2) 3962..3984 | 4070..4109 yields 0.076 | 420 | 31.9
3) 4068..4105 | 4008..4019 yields 0.029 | 1182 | 33.7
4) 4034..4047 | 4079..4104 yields 0.079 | 417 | 32.8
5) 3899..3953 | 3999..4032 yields 0.027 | 1189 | 32.3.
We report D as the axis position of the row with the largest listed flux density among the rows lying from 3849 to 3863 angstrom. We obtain 3862.46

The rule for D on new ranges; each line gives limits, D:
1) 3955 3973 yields 3956.07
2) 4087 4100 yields 4089.44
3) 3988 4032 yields 4009.26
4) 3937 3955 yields 3954.25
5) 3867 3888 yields 3878.50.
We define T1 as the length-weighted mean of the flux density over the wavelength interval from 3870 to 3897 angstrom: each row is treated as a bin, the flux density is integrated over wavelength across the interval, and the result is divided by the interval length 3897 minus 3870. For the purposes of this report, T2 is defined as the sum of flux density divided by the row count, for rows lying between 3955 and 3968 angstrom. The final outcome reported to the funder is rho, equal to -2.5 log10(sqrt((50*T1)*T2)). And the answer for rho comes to -5.2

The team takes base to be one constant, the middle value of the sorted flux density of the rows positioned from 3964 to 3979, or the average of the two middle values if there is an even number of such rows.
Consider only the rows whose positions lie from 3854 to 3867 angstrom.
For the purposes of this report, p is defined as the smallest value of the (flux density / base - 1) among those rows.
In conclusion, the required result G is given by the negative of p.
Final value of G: 0.1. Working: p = -0.1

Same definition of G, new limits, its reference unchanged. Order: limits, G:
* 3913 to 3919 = -1.0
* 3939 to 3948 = 0.2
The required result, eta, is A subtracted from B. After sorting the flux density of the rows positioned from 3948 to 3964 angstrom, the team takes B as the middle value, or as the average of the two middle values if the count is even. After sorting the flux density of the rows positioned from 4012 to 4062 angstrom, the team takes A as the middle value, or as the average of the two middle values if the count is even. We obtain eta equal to -9.3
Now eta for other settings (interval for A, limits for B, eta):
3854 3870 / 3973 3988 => 11.4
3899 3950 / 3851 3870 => -5.0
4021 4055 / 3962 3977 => -17.1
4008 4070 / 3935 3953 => -14.1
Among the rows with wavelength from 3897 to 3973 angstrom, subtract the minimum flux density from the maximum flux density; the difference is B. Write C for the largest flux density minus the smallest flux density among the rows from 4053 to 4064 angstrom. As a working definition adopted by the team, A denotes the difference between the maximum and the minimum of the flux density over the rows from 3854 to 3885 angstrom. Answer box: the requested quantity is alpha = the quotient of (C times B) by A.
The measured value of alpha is 15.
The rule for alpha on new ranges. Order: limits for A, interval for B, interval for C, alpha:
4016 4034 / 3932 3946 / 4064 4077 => 3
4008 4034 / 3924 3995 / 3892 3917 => 91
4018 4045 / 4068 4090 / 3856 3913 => 24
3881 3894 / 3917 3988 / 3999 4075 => 26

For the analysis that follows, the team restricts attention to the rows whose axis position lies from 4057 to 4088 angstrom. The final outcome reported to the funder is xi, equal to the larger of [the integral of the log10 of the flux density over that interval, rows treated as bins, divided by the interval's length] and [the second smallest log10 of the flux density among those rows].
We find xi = 1.50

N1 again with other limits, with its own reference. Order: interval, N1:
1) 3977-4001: 3998.19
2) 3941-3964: 3954.25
